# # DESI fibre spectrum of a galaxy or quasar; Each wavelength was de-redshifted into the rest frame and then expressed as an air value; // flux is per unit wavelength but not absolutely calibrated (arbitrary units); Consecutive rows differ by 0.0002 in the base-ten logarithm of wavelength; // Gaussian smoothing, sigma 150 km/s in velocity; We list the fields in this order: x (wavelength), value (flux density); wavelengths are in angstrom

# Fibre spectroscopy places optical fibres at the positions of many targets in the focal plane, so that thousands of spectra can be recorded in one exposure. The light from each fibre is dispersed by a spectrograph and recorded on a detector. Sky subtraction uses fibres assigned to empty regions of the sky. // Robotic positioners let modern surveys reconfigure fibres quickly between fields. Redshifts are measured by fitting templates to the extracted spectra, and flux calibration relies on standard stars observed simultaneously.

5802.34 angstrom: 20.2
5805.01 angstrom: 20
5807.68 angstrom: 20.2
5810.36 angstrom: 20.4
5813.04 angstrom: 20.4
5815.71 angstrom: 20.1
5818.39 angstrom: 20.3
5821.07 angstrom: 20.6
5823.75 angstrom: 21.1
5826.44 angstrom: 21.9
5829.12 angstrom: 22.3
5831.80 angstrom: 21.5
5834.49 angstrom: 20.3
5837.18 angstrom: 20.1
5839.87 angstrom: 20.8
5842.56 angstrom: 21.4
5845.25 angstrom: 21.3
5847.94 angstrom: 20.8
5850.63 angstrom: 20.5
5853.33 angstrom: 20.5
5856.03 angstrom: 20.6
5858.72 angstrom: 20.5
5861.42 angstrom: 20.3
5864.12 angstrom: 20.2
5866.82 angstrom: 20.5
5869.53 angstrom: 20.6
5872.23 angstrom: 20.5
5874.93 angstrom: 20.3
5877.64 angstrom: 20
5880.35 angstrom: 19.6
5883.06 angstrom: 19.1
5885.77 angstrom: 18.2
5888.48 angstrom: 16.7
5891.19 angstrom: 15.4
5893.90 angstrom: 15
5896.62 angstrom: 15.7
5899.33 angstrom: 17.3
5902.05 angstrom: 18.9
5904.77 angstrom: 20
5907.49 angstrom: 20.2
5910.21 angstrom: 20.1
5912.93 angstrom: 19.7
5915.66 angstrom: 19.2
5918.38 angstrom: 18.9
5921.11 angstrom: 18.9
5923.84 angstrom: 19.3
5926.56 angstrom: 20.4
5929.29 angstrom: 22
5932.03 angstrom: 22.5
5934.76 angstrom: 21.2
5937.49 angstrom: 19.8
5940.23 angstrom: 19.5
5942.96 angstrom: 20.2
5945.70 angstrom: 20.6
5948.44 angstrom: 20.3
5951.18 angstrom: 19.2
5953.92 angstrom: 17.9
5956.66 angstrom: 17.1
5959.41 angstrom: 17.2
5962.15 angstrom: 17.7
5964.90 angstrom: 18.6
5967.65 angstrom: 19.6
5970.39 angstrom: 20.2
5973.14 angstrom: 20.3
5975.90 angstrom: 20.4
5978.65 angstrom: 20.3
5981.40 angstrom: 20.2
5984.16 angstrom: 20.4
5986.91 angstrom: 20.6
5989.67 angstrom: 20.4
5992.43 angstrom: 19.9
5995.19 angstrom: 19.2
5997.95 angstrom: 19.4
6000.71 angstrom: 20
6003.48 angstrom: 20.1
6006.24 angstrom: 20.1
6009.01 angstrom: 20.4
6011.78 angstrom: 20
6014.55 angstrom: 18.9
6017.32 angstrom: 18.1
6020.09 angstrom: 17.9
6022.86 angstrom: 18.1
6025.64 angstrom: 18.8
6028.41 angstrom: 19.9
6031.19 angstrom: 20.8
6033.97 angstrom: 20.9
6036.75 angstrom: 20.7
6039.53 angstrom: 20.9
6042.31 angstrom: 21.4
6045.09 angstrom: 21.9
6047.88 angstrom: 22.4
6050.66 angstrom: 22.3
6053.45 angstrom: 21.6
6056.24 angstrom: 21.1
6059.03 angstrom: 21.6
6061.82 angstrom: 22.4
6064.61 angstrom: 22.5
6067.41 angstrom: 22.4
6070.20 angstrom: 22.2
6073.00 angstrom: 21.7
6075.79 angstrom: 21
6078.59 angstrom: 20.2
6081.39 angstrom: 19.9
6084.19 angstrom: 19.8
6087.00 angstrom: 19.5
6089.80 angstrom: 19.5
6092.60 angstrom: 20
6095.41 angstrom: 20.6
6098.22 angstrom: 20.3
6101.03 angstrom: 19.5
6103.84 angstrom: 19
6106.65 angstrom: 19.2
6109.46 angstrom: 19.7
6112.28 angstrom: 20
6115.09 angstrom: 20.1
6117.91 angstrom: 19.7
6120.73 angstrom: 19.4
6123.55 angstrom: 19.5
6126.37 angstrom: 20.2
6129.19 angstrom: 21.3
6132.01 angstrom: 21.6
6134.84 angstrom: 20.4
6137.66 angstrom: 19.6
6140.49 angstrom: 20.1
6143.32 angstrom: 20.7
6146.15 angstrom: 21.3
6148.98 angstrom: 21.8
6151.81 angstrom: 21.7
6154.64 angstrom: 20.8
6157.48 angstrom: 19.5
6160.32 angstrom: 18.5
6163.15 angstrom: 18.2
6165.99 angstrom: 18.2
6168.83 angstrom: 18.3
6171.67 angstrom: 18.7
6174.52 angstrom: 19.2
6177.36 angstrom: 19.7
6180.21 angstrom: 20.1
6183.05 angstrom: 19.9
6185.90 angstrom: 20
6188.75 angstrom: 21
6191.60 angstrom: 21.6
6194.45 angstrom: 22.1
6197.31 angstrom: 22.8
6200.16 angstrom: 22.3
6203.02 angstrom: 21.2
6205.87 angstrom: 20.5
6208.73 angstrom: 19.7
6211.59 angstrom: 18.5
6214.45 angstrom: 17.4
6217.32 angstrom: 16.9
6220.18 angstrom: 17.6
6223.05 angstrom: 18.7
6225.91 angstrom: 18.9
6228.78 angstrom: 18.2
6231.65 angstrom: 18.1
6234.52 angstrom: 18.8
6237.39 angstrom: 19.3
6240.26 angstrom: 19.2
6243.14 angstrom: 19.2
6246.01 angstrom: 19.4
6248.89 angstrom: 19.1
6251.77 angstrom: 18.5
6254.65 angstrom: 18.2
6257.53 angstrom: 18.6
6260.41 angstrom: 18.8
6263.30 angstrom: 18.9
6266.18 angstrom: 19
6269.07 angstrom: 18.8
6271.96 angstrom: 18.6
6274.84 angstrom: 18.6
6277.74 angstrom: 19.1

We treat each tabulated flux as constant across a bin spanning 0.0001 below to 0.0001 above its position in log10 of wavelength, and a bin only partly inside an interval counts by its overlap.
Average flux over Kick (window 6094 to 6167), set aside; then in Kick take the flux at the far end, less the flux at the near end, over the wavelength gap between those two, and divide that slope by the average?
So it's -0.0017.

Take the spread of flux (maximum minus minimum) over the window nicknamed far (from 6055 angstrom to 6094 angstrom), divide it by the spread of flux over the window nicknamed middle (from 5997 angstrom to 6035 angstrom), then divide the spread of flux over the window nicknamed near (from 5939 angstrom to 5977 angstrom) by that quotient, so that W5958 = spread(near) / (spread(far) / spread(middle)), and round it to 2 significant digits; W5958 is 3.5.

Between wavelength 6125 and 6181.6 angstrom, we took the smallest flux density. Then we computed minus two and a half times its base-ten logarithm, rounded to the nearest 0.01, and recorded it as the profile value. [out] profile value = -3.15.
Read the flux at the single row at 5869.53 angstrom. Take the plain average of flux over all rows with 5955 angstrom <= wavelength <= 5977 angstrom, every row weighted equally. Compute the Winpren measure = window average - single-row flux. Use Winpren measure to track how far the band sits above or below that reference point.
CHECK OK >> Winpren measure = -1.7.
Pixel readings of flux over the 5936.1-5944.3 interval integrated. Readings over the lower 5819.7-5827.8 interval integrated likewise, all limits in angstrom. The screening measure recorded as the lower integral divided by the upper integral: 1.05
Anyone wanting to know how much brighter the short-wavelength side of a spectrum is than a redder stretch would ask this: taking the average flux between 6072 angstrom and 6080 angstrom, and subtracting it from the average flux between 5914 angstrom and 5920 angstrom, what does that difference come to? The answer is -1.9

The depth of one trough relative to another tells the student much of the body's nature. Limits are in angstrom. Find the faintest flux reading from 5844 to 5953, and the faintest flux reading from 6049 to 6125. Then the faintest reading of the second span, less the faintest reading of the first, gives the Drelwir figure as 4.0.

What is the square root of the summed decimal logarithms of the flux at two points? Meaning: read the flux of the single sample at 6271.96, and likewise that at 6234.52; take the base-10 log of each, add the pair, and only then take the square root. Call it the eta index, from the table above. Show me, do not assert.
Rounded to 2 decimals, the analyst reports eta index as 1.59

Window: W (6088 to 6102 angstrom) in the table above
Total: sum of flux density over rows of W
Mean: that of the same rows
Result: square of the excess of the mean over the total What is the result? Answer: 6387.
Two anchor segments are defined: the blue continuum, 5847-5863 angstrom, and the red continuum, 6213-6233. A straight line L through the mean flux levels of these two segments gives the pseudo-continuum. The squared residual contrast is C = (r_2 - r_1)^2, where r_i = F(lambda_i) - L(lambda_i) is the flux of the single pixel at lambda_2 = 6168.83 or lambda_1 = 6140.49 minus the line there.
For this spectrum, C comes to 2.6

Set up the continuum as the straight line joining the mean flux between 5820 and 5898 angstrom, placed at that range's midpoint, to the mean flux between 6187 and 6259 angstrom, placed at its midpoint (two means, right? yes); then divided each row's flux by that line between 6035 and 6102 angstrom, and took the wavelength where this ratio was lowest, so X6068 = 6087.00 angstrom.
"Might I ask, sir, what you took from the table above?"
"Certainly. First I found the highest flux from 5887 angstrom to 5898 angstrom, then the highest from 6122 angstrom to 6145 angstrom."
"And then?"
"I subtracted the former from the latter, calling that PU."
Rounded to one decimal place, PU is 4.9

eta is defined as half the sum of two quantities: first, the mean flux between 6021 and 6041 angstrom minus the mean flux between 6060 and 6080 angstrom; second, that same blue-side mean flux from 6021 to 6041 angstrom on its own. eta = 9.1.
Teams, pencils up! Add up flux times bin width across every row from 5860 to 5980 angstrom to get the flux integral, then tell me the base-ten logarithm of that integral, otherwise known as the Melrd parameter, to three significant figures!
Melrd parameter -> 3.36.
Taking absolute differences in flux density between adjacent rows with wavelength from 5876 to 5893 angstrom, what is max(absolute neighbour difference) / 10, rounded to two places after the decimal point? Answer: 0.15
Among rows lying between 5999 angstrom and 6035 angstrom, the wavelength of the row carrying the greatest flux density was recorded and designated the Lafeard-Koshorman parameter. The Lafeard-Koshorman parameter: 6033.97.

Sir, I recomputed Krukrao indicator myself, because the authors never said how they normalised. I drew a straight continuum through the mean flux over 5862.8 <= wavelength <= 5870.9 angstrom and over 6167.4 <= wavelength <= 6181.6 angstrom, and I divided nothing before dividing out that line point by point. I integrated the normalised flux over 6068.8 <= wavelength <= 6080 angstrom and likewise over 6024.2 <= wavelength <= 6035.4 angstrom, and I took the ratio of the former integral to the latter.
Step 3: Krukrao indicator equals 1.1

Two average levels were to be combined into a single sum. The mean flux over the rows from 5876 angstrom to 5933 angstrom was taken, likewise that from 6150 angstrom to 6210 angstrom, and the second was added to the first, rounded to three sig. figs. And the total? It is 39.1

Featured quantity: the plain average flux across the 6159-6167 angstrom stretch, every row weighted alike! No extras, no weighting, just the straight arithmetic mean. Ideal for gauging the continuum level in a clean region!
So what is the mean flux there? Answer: 18.3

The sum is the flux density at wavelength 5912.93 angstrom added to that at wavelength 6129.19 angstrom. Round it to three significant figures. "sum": 41.0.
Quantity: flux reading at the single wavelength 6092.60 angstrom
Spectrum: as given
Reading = 20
